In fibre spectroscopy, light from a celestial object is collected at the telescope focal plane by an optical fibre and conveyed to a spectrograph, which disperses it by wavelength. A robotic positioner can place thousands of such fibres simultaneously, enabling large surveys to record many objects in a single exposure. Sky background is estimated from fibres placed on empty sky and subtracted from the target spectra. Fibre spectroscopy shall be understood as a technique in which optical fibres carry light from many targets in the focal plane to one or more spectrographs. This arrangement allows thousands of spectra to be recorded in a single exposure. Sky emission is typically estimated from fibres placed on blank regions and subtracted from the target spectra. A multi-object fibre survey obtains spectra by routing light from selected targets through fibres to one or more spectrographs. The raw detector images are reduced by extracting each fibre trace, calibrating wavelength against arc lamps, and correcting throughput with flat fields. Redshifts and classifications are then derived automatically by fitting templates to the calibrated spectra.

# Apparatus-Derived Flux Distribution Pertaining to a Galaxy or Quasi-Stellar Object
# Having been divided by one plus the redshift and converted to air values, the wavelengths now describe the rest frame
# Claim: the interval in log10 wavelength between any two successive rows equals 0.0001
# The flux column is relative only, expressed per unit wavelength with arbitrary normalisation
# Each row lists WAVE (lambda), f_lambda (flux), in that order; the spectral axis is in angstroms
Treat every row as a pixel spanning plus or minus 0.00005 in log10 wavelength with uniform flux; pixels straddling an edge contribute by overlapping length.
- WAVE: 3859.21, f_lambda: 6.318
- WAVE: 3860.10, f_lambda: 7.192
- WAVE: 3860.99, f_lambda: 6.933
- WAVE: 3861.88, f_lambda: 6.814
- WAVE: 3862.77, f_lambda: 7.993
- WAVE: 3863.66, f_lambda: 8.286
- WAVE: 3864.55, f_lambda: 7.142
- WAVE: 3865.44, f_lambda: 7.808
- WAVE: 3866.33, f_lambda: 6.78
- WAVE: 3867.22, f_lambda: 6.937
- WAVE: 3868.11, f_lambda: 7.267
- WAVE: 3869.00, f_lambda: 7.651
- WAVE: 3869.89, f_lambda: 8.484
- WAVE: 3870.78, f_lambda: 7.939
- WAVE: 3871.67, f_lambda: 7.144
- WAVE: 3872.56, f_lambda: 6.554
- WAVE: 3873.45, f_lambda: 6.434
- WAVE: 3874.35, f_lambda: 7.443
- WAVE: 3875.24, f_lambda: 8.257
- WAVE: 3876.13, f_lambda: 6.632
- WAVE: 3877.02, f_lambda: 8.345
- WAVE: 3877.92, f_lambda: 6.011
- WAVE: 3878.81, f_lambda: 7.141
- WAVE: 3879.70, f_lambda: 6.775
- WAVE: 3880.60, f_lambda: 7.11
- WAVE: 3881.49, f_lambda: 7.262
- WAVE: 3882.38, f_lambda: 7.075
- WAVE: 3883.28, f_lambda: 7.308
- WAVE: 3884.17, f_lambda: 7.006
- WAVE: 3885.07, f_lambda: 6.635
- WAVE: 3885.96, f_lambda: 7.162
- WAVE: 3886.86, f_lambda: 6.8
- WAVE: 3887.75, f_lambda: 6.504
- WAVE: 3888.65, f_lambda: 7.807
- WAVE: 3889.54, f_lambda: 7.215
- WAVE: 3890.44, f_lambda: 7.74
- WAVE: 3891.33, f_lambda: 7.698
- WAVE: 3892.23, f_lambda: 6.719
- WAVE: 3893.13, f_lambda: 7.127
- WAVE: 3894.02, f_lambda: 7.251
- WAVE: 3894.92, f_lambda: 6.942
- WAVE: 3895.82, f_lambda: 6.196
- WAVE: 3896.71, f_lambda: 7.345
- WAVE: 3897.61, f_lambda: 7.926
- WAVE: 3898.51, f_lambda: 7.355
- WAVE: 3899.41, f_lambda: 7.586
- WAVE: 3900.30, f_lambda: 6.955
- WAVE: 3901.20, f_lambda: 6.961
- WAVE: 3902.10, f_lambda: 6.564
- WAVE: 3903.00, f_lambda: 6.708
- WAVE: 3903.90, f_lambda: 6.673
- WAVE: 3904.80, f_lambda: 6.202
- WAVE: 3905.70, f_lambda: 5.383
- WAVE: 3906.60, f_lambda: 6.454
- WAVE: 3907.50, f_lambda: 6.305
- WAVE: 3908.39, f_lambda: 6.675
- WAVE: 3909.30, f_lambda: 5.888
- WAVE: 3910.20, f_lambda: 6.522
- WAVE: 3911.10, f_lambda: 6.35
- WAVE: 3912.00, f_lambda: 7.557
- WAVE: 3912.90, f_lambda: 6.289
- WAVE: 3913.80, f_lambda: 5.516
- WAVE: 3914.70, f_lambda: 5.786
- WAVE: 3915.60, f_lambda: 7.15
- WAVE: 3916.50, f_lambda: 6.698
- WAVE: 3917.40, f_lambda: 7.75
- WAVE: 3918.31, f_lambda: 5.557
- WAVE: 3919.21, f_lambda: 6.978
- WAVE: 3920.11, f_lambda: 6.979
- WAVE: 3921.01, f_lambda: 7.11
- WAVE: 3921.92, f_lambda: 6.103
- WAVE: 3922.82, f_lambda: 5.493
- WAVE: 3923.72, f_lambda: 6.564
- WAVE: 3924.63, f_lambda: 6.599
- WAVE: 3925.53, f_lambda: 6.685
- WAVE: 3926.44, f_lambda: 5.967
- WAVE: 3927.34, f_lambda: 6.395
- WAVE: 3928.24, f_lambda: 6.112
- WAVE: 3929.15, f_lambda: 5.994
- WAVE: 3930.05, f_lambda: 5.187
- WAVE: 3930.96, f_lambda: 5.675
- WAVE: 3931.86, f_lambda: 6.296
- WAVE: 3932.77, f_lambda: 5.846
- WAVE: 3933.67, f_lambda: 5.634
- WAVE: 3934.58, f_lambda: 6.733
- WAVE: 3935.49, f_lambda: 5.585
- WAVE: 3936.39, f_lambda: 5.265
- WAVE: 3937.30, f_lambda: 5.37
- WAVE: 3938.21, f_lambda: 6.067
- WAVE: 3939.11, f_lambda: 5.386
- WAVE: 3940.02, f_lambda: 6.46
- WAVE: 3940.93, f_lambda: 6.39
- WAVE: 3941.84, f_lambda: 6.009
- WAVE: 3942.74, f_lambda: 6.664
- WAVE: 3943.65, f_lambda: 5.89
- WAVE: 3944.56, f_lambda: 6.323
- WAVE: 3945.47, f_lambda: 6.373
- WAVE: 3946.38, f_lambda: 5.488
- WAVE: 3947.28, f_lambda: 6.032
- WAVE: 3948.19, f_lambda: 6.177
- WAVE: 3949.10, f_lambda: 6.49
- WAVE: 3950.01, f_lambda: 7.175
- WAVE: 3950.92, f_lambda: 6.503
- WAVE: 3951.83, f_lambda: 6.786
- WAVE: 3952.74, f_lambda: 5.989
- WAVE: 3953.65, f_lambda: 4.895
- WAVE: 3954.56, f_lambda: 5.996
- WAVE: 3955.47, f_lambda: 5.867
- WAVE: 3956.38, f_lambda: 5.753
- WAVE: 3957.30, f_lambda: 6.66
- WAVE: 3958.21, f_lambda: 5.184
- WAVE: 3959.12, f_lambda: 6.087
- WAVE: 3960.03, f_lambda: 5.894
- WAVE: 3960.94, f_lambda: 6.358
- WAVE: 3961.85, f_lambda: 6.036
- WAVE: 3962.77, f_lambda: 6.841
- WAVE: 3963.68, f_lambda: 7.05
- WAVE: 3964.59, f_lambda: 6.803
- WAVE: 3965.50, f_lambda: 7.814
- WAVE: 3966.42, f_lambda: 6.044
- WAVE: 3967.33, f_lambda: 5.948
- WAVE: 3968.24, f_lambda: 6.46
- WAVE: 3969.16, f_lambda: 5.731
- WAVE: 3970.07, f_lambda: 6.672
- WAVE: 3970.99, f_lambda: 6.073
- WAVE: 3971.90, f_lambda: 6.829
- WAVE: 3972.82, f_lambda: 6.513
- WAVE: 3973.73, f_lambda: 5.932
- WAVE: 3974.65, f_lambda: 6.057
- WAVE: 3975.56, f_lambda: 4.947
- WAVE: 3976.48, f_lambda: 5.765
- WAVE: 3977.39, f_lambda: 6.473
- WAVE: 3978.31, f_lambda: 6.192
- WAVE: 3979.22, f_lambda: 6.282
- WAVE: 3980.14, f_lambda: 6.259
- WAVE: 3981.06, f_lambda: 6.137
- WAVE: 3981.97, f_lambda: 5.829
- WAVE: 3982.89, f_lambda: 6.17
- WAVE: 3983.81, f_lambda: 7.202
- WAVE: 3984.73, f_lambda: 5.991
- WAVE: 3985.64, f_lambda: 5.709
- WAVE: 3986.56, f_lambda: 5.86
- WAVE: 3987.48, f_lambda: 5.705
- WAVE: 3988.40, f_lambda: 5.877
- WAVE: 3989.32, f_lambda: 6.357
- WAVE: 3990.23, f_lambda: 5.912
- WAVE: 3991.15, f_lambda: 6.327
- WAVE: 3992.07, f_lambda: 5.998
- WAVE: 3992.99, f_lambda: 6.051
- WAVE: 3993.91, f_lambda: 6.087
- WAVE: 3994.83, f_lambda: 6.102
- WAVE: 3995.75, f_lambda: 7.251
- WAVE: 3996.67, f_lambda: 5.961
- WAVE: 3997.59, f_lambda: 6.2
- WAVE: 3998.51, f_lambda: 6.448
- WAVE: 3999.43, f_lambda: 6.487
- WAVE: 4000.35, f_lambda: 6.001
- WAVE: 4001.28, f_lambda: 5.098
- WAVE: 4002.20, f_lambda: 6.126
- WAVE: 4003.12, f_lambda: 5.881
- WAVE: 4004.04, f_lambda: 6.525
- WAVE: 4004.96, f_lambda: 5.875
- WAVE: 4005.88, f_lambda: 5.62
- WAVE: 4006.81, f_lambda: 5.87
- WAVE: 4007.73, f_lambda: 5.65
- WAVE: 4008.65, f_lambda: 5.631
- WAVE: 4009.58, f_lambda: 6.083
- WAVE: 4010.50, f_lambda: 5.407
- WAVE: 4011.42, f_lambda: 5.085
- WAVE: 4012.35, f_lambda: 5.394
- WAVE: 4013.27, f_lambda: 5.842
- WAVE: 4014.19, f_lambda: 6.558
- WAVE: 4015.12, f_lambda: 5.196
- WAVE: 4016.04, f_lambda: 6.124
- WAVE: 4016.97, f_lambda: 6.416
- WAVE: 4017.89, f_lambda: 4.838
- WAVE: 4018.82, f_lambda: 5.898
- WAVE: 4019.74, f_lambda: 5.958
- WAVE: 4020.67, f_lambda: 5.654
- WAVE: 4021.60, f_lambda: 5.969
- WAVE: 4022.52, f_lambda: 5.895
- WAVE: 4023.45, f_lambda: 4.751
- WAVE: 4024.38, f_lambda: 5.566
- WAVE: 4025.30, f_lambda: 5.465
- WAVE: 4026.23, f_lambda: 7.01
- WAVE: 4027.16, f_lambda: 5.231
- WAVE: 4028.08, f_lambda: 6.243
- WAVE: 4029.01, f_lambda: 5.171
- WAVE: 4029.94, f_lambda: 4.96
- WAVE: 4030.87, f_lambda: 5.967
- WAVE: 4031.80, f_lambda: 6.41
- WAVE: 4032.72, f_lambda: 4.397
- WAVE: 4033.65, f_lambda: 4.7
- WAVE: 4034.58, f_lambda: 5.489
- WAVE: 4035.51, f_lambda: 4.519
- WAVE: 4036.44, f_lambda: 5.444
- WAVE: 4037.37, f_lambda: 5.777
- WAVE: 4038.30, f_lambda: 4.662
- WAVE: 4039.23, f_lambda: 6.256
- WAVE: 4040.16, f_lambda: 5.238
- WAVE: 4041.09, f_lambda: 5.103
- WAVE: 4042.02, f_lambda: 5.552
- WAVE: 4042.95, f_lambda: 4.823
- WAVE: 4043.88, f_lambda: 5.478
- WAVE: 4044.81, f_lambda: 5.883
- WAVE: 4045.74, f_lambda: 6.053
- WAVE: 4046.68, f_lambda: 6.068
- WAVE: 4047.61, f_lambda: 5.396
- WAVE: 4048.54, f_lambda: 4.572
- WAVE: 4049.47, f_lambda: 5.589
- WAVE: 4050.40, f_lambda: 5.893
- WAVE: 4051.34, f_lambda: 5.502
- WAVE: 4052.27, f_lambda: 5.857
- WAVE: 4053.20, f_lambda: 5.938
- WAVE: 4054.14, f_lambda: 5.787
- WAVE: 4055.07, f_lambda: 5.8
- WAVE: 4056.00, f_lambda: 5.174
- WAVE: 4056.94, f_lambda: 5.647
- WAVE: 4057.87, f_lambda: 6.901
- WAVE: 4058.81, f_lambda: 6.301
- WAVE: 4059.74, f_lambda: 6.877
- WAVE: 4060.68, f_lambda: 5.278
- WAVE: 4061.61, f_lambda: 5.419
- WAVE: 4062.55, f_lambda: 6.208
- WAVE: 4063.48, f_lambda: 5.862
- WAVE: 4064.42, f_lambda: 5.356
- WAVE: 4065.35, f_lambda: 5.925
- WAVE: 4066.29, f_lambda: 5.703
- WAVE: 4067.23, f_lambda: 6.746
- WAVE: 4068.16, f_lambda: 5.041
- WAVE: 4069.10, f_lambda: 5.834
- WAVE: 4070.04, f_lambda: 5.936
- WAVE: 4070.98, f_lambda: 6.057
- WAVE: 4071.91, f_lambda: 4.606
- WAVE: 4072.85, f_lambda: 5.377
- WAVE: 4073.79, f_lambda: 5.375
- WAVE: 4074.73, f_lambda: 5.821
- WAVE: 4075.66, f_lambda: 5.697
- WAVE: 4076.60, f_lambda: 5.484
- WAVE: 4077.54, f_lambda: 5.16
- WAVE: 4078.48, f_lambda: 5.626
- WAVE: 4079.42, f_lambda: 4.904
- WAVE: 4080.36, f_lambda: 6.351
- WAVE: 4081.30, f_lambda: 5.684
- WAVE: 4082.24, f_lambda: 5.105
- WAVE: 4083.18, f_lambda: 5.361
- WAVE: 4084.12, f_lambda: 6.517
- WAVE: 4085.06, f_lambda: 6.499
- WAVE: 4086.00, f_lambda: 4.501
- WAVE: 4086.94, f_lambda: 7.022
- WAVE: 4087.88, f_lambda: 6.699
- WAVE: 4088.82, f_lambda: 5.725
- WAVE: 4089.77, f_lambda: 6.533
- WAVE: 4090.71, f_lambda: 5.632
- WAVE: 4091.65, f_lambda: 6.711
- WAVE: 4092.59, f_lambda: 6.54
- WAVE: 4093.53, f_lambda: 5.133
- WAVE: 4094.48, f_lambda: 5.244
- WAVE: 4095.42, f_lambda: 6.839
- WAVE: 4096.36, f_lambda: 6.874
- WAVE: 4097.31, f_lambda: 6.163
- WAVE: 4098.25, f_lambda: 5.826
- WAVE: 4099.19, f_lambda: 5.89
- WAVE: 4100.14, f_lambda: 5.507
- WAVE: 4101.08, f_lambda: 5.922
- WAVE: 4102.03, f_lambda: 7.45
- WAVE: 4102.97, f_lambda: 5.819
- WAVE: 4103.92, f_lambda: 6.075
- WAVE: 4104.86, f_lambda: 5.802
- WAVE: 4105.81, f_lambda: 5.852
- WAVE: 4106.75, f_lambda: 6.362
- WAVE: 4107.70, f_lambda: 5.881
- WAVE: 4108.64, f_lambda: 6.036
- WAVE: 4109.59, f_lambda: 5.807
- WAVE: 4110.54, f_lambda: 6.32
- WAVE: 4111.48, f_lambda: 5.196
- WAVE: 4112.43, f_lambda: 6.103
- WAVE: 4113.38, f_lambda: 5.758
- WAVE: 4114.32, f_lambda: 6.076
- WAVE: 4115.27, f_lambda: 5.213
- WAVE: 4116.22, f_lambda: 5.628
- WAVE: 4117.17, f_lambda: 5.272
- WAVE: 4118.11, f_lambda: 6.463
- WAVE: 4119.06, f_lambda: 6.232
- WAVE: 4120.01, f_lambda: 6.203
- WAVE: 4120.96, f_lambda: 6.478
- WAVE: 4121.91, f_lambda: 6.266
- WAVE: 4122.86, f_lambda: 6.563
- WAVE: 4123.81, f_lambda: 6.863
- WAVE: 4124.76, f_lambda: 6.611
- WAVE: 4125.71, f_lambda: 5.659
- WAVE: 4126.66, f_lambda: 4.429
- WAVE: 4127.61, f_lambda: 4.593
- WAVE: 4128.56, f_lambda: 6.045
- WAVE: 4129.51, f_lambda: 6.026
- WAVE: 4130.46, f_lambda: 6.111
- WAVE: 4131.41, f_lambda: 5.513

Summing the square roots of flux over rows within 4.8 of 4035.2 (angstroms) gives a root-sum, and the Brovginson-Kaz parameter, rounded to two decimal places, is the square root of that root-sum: 4.81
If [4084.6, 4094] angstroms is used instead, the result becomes 4.96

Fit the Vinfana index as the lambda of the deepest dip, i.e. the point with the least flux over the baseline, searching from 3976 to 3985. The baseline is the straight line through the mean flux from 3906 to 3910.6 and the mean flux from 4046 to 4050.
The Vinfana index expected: 3976.48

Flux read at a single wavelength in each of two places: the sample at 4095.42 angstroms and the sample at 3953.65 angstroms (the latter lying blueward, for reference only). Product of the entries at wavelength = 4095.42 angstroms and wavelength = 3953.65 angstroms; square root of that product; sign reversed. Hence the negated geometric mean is -5.8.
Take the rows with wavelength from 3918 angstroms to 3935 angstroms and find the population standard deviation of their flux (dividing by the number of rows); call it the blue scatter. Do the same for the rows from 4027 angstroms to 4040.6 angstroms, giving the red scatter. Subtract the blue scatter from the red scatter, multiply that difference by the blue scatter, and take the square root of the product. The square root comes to 0.22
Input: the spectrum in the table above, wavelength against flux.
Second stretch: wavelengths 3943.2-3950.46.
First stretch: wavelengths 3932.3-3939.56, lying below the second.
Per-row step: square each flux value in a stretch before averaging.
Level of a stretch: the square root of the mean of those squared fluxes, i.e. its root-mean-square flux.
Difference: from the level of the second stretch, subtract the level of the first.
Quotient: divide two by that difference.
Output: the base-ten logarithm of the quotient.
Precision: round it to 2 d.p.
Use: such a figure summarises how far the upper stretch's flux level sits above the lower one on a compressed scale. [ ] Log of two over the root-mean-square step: 0.60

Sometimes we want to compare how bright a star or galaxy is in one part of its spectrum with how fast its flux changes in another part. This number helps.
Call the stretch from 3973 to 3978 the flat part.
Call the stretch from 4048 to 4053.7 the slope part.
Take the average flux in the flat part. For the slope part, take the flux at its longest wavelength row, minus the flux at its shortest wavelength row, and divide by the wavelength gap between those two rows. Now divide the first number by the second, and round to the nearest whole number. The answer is 20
